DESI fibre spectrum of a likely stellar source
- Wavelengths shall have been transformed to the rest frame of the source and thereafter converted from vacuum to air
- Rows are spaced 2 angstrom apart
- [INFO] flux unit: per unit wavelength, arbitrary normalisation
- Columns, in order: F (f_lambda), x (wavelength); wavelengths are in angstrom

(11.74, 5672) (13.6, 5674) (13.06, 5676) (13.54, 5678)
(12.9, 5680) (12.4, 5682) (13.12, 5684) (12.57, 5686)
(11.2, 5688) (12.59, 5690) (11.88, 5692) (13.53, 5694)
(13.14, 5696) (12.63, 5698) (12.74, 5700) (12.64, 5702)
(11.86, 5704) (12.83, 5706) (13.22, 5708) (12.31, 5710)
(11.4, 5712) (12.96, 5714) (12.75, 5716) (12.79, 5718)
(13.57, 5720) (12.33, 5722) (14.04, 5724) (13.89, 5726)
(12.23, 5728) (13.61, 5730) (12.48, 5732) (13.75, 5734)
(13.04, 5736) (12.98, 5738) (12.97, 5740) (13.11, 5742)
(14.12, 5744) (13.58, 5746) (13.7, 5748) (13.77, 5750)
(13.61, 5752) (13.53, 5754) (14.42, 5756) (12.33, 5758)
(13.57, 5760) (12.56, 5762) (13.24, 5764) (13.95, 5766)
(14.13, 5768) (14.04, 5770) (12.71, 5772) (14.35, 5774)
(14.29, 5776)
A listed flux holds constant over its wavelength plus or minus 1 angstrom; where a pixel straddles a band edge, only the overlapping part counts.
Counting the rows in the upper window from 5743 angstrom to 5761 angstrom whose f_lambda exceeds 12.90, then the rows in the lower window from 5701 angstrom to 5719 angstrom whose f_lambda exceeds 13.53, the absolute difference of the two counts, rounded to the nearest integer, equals 8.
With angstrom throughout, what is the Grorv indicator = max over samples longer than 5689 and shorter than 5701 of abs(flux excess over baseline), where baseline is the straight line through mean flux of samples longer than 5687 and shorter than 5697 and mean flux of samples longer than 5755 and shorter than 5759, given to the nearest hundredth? 1.03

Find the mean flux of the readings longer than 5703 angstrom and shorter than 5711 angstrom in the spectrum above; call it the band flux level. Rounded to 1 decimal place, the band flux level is 12.6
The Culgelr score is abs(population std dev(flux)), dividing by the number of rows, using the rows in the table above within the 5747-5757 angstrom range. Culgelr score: 0.32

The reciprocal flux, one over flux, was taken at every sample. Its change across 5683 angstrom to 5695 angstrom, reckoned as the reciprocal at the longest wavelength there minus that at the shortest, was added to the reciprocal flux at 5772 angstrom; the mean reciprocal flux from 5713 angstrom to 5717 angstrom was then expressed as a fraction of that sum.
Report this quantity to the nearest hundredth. 1.02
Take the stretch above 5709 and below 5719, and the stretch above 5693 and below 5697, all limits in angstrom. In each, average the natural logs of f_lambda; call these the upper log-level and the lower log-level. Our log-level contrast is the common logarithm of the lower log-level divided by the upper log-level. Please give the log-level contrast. 0.012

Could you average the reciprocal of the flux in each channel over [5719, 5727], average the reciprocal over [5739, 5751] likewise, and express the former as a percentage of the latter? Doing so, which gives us 101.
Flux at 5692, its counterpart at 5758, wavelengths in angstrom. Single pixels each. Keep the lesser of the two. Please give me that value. 11.88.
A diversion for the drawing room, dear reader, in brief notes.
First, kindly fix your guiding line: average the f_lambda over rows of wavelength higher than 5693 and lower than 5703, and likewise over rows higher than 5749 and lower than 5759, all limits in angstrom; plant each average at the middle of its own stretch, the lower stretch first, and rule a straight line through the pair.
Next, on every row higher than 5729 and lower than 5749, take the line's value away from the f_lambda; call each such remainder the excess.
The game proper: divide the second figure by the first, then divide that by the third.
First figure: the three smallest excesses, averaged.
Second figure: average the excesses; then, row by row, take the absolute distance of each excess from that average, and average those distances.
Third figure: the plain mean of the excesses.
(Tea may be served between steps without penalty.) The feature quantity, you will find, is 20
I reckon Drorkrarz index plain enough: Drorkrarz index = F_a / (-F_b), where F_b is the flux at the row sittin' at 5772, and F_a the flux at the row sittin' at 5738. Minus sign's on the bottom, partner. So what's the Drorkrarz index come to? -1.02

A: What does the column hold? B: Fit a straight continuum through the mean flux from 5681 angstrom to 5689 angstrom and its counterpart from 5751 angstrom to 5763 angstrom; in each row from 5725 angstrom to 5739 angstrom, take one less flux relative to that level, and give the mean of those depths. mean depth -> -0.0120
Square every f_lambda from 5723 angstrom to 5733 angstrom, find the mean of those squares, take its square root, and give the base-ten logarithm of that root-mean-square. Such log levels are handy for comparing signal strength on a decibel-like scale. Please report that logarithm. 1.12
